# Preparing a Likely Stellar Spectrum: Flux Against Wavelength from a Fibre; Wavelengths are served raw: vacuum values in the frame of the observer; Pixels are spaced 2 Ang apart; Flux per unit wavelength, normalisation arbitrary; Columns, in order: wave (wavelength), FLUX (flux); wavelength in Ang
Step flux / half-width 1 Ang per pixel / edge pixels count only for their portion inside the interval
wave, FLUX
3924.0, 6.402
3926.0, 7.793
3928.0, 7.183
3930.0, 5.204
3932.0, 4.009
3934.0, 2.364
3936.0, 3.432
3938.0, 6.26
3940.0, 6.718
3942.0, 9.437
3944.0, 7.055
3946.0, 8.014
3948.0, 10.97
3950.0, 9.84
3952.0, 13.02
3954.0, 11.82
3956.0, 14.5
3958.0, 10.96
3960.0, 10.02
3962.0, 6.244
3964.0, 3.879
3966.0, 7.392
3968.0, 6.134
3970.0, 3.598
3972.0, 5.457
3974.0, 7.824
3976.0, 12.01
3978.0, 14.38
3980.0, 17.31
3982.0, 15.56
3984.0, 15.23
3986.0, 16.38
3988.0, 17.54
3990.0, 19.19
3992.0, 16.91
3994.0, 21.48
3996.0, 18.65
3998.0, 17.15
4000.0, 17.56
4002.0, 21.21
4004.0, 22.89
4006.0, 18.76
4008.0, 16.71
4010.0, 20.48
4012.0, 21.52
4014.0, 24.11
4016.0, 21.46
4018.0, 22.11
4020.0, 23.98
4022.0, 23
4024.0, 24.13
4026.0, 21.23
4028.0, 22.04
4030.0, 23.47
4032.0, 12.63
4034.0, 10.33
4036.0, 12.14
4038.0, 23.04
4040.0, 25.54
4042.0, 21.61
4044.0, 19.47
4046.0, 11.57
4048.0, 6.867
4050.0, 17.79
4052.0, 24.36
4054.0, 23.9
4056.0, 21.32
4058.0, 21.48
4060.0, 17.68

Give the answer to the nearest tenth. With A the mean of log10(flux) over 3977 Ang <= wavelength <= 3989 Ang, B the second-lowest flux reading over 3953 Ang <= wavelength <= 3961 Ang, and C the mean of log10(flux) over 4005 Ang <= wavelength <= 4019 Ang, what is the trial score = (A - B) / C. -7.4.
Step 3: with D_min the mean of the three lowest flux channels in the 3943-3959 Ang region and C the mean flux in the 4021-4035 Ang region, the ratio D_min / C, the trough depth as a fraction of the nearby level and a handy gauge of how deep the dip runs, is 0.42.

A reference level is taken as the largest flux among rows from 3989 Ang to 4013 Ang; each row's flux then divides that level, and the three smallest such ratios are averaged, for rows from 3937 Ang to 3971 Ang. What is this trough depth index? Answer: 1.8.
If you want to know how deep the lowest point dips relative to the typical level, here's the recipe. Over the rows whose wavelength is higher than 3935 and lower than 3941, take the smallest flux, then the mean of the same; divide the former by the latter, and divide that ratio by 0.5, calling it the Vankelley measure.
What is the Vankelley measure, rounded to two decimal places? 1.25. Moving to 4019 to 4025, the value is 1.94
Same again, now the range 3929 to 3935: 1.23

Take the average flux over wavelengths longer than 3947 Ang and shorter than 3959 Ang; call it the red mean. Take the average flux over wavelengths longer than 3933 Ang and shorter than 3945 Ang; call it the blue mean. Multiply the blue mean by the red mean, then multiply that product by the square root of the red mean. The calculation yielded 240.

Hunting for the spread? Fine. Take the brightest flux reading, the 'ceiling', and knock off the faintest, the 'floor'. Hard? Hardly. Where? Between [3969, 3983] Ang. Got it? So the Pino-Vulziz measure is 14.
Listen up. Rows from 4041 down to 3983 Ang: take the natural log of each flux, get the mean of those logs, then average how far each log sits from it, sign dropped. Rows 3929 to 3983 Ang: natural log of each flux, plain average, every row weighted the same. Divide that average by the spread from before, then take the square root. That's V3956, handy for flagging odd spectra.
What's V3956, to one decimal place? 3.4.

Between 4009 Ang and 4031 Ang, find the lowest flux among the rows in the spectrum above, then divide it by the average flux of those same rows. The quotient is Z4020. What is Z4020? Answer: 0.9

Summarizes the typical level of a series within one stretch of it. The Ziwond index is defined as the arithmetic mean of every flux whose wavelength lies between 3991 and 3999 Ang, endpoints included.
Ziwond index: 18.5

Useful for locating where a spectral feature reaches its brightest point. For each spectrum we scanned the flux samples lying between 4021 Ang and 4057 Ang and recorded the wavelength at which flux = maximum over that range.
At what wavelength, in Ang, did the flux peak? 4040.0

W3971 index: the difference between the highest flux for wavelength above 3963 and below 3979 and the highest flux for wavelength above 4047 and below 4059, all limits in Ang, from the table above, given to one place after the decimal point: -10.0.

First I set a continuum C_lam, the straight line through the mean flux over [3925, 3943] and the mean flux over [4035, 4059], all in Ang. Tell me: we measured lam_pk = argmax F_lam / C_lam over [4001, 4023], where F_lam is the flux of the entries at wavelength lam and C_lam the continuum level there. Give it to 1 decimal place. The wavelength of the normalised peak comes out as 4004.0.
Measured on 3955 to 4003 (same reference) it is 3956.0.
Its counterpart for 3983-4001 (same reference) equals 3994.0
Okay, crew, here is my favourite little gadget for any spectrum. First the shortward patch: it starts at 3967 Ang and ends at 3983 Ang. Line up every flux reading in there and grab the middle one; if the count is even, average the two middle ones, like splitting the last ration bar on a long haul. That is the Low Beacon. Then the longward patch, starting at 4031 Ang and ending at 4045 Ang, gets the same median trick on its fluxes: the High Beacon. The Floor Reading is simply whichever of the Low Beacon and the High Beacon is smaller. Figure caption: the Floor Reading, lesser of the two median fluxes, 9.9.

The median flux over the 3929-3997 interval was 10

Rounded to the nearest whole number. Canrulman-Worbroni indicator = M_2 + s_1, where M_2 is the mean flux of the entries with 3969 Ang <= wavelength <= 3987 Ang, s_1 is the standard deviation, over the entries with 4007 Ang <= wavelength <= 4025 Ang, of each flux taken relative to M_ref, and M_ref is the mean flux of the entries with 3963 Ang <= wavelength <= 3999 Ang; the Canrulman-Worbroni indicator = 14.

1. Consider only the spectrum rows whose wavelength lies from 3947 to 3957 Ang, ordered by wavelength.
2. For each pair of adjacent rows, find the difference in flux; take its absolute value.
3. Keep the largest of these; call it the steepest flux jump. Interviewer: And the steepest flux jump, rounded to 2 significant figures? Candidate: 3.2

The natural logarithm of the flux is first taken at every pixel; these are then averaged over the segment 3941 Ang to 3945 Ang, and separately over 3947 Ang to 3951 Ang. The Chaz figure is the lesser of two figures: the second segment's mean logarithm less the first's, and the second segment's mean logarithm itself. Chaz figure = 0.24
